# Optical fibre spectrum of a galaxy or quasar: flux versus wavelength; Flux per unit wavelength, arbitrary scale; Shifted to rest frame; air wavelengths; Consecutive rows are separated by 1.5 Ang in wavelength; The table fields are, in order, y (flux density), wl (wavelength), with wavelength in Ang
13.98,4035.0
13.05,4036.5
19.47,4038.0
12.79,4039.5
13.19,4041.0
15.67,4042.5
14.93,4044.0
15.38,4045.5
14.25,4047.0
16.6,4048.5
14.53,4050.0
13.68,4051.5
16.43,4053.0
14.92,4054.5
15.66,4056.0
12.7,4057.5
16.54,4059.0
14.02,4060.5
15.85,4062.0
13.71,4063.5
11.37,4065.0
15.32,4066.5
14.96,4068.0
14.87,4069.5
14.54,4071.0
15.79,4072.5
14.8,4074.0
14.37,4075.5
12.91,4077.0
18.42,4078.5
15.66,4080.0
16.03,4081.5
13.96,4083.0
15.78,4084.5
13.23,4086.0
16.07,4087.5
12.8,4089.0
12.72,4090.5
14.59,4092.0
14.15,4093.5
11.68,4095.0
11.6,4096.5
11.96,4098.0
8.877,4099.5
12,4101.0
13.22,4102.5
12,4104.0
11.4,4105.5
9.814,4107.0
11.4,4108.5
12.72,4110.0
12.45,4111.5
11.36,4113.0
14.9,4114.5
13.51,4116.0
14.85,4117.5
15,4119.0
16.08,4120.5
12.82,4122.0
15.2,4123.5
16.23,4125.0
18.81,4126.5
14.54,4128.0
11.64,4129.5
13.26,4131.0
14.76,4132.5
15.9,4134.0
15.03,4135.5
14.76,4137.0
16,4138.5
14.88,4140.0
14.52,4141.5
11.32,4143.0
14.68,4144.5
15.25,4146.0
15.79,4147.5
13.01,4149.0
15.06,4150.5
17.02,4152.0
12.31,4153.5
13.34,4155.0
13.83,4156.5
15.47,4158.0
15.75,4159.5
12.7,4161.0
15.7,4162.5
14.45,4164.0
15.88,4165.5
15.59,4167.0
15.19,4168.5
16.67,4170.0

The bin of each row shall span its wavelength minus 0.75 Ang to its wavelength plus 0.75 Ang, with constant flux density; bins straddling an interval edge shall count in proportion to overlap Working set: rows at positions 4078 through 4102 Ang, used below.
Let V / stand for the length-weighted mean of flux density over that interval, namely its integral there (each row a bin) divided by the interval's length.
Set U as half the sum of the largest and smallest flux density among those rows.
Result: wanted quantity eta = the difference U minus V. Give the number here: 0.0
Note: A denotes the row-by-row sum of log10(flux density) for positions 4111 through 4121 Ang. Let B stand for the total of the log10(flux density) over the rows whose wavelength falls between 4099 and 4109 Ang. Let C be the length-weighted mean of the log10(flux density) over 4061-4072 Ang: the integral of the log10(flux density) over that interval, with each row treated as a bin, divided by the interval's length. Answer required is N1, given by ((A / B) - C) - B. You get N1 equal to -7.4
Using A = 8.01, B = 7.33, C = 1.16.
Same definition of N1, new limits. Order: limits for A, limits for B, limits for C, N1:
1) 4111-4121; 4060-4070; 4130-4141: -8.3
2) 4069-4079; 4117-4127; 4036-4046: -8.5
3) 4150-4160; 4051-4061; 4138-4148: -8.4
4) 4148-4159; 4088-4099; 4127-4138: -7.8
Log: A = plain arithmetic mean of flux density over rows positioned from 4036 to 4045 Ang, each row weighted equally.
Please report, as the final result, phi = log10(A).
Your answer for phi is 1.17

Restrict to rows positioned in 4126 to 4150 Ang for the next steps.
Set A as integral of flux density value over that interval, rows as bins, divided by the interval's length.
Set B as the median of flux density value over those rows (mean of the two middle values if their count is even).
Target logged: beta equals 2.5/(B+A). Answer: 0.0852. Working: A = 14.6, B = 14.8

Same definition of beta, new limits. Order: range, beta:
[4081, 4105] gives 0.0957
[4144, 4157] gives 0.0857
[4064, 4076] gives 0.0853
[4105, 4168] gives 0.0861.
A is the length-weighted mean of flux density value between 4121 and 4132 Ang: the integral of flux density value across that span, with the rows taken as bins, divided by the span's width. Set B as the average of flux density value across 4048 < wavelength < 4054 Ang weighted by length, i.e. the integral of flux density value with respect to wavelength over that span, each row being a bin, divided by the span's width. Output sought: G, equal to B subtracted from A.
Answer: -0.6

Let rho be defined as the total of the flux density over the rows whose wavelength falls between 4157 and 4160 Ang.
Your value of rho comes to 31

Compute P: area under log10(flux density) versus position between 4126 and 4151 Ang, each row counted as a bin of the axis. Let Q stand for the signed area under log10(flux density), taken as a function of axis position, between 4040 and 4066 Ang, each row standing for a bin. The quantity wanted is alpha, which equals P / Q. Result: 0.96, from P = 29.0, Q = 30.3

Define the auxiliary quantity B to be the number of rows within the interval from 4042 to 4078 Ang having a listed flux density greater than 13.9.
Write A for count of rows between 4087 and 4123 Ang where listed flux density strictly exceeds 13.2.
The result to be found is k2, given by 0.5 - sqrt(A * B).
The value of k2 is -12.6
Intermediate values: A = 9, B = 19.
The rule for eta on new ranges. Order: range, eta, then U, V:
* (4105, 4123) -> -0.1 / 12.9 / 13.1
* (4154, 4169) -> -0.5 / 14.3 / 14.7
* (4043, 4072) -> -0.8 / 14.0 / 14.8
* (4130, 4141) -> -0.2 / 14.6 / 14.9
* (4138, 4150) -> -0.8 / 13.7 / 14.4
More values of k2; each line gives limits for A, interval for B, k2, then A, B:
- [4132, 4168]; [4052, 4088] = -19.0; 20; 19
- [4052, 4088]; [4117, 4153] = -19.5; 21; 19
